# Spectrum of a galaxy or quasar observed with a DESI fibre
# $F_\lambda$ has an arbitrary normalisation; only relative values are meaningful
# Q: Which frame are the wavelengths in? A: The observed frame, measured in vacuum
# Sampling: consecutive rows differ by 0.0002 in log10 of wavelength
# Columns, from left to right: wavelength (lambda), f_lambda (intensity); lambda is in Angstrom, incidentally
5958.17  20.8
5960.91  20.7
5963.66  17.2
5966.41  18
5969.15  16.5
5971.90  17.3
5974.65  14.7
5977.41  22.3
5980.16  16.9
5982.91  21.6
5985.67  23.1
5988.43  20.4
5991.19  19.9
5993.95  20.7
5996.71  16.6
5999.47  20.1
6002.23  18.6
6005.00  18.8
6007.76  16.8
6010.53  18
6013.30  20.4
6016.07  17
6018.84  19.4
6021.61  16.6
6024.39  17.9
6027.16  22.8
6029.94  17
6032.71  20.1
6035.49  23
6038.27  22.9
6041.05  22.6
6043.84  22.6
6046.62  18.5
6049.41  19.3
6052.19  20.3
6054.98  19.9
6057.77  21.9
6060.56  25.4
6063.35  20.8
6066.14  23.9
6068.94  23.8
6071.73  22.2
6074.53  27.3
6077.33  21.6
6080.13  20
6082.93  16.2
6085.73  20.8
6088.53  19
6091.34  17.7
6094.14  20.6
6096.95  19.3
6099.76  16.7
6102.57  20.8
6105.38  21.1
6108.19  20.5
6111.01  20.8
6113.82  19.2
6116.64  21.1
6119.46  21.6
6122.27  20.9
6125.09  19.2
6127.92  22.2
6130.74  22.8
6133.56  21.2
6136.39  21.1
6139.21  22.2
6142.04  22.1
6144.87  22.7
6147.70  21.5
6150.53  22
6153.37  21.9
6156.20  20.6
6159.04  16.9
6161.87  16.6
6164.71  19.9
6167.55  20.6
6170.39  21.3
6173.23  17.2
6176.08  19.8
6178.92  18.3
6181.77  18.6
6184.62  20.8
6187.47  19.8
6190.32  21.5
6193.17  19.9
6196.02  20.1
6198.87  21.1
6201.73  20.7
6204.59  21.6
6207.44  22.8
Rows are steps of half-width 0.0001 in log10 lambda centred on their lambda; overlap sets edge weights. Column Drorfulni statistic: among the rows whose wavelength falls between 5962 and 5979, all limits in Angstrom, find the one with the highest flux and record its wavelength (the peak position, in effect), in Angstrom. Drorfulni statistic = 5977.41 Angstrom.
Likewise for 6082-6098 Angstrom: 6085.73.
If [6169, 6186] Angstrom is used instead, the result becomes 6170.39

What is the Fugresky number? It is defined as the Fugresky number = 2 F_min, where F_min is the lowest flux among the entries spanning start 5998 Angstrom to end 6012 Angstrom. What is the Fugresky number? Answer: 33.6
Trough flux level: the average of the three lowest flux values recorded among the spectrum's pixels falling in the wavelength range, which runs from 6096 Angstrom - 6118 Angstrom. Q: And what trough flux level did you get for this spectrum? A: 18.4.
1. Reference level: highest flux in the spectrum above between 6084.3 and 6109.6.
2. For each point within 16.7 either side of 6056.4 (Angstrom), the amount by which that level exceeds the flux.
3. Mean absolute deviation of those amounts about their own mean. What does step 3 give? 1.67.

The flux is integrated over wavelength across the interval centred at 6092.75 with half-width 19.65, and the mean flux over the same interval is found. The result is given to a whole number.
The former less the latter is 772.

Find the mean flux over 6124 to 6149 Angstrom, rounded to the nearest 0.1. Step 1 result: 21.7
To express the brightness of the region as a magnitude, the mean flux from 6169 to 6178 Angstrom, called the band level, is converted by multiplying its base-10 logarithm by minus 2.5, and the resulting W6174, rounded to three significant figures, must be -3.22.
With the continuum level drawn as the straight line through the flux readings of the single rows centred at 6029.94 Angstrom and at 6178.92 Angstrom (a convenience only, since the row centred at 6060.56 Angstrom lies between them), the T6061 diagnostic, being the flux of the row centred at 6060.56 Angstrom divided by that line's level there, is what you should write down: 1.47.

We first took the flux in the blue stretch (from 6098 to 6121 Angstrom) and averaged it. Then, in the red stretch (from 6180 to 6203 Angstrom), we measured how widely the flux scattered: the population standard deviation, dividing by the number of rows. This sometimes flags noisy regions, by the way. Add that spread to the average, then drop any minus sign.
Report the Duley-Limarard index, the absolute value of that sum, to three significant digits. 21.1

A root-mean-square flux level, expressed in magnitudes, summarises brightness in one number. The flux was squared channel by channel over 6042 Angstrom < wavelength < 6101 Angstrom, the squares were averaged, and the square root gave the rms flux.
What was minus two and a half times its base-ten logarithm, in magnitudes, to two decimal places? -3.31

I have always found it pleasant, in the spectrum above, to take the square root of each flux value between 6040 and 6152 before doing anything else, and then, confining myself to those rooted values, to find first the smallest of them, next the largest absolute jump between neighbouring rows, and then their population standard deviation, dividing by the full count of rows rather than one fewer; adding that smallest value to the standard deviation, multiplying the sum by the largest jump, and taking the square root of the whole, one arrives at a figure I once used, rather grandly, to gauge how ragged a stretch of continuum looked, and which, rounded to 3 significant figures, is 1.57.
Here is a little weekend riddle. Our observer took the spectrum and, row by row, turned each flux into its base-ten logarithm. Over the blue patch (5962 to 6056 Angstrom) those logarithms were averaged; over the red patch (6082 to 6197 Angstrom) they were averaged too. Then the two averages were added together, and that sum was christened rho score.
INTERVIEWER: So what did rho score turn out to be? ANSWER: 2.587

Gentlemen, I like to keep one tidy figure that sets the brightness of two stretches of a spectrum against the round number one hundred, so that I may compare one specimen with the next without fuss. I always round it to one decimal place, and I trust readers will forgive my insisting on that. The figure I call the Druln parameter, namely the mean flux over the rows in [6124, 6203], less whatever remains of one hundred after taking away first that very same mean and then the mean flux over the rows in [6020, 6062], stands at -38.4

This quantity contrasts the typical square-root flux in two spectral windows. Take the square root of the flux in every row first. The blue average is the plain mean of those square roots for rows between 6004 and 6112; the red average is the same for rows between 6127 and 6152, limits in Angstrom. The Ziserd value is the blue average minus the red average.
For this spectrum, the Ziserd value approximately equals -0.18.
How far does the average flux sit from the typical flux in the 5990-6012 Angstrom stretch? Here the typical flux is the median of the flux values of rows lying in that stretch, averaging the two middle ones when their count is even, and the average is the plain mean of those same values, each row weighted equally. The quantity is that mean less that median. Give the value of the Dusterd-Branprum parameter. 0.0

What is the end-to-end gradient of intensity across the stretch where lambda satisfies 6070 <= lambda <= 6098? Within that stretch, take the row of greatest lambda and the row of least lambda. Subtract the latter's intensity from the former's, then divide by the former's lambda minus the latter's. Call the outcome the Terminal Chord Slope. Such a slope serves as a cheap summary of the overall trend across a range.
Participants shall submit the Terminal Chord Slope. -0.11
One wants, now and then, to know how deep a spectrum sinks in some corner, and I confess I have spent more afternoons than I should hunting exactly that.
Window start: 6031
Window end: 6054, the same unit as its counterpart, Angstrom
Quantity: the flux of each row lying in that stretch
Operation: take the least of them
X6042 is 18.5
